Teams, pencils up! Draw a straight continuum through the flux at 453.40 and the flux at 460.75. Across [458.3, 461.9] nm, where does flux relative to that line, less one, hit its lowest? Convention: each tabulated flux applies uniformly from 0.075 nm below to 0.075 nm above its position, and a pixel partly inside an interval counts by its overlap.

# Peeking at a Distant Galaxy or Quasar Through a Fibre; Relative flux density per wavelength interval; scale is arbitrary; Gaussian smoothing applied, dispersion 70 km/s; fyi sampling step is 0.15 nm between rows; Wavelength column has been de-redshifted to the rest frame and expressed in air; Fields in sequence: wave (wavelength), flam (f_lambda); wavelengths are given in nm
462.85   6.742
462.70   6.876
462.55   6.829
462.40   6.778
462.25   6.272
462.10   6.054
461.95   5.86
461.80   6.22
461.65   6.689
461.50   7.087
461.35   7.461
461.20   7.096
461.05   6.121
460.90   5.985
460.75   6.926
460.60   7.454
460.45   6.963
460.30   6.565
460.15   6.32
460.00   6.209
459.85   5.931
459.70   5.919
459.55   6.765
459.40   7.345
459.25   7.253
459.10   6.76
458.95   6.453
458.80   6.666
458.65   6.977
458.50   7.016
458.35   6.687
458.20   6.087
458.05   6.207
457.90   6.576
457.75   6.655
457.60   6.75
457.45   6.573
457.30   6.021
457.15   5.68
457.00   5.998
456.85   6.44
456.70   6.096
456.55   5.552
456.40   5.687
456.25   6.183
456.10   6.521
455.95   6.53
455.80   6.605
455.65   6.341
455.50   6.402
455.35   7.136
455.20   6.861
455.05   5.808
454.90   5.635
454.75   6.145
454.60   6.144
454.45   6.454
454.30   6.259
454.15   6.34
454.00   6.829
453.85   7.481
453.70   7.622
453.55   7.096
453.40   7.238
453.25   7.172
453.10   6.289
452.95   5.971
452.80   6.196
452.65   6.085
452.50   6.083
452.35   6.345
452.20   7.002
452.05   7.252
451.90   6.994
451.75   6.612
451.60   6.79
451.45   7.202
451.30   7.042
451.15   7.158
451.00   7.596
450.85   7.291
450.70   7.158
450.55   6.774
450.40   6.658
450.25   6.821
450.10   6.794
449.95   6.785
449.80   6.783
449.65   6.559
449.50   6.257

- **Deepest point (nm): 459.70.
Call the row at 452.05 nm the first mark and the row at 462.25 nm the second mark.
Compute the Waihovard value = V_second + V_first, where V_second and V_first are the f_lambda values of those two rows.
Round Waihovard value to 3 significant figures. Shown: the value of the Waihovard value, 13.5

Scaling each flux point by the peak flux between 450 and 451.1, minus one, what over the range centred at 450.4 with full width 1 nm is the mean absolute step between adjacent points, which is 0.018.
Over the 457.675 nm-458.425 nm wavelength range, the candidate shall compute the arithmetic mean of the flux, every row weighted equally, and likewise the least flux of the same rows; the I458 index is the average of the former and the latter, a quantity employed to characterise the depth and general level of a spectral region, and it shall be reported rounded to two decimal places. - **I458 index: 6.26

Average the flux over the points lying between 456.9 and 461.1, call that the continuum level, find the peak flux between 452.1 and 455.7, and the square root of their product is 7.06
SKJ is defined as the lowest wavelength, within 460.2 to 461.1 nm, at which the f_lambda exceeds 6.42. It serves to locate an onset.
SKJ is 460.30 nm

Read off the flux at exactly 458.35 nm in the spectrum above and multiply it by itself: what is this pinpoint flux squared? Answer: 45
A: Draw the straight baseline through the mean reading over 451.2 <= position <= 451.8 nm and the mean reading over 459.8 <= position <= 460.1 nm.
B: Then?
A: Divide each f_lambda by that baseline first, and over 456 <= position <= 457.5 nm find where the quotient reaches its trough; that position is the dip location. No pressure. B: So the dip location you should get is 456.55 nm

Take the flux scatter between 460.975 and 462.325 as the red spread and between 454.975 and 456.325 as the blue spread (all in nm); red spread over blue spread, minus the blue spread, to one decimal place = 1.1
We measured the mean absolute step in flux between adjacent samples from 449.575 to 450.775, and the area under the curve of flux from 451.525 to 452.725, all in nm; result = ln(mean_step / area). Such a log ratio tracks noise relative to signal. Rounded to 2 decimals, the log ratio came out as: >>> -4.10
